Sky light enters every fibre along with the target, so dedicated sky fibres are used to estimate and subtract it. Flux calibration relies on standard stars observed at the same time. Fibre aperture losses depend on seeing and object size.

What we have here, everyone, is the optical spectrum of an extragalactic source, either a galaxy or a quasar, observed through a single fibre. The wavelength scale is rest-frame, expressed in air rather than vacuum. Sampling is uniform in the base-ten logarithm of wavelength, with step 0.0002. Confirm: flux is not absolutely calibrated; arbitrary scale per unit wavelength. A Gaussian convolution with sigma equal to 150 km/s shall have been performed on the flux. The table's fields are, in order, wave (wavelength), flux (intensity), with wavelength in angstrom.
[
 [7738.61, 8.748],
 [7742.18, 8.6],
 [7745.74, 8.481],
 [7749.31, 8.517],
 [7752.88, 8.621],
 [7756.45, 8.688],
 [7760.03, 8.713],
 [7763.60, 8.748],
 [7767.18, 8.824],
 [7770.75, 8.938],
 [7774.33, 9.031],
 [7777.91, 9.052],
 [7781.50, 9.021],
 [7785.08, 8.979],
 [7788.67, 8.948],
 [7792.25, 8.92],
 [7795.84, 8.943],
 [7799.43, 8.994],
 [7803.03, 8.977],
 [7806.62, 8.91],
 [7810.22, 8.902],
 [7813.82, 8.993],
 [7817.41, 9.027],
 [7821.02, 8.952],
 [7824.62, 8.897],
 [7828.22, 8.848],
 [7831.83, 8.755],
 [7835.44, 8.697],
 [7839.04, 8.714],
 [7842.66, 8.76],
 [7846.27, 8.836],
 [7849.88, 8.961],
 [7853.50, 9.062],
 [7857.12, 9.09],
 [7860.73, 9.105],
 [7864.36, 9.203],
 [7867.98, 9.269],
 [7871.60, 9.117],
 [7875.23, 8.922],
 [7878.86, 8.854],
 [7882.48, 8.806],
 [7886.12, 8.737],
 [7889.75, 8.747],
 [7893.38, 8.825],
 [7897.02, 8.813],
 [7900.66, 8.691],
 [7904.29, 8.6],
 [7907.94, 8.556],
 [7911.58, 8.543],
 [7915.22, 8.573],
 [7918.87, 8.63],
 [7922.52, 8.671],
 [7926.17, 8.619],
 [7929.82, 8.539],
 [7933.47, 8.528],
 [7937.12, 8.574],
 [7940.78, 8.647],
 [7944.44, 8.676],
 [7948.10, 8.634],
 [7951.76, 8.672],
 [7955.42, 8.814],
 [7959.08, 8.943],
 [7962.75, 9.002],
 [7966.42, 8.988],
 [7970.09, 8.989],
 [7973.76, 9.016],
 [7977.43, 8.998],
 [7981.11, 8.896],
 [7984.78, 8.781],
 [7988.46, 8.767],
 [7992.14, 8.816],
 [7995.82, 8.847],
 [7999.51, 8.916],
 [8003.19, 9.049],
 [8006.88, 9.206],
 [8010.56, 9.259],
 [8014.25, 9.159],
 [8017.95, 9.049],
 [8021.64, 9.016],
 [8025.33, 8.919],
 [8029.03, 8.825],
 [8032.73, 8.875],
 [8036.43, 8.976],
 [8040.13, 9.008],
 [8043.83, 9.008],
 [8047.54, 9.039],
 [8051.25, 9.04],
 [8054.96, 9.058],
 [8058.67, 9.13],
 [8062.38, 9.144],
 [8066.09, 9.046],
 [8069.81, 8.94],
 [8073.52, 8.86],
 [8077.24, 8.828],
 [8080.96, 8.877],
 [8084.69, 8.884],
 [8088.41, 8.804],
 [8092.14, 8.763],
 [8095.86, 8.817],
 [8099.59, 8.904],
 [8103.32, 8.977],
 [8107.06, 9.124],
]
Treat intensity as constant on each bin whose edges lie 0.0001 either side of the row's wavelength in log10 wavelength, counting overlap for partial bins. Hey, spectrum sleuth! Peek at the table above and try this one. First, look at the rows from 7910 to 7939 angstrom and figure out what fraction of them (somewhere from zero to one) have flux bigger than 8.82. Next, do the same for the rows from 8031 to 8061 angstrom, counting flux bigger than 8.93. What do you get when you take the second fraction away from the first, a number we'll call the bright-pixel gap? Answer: -0.9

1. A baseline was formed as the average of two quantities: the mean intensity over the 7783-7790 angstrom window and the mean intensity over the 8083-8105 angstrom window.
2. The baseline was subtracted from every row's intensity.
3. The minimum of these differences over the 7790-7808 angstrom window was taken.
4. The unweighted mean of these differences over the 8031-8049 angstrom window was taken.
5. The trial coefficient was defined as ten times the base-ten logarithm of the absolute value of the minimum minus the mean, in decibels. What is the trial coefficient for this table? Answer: -11.5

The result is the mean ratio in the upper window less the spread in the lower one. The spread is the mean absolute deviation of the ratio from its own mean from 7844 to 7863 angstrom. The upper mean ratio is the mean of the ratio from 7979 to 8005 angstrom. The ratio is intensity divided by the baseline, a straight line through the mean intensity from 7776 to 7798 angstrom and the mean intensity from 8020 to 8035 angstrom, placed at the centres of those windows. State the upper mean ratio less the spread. 0.984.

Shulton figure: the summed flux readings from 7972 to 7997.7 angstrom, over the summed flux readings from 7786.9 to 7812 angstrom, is 0.99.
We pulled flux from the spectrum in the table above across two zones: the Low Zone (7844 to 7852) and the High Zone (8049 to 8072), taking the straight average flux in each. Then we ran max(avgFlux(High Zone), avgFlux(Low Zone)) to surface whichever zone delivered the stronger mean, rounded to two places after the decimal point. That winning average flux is 9.06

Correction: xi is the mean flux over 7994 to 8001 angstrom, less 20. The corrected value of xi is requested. -11.1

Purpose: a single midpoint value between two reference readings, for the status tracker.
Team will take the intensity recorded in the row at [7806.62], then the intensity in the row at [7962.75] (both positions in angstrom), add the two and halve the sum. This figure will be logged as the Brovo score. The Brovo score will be 8.96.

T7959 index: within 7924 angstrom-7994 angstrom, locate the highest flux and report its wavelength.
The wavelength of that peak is 7973.76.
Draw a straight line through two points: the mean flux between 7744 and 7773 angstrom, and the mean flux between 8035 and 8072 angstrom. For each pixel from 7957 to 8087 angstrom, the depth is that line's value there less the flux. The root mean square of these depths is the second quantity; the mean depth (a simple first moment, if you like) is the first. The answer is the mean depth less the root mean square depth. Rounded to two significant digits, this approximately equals -0.10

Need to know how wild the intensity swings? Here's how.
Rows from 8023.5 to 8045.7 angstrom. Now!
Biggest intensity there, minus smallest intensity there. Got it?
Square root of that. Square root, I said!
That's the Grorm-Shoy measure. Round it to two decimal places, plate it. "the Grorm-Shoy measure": 0.43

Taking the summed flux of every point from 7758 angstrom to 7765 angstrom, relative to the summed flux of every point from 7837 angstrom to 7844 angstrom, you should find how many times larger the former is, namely 1.00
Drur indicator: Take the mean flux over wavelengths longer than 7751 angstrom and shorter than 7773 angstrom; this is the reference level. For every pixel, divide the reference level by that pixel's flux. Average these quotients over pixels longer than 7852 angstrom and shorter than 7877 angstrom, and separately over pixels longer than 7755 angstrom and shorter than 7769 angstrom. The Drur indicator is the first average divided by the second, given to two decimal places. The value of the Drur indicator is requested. 0.96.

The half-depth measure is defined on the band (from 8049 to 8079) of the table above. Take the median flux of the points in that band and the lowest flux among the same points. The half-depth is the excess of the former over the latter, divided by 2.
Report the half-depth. 0.11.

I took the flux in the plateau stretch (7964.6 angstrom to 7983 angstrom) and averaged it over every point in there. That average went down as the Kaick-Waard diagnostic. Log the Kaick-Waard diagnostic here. 8.98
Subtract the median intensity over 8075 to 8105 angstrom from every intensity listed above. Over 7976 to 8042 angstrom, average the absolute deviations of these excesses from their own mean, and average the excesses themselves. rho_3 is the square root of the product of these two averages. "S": 0.114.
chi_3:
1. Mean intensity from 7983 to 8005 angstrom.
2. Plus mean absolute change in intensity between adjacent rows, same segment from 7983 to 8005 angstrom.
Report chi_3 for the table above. 8.92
